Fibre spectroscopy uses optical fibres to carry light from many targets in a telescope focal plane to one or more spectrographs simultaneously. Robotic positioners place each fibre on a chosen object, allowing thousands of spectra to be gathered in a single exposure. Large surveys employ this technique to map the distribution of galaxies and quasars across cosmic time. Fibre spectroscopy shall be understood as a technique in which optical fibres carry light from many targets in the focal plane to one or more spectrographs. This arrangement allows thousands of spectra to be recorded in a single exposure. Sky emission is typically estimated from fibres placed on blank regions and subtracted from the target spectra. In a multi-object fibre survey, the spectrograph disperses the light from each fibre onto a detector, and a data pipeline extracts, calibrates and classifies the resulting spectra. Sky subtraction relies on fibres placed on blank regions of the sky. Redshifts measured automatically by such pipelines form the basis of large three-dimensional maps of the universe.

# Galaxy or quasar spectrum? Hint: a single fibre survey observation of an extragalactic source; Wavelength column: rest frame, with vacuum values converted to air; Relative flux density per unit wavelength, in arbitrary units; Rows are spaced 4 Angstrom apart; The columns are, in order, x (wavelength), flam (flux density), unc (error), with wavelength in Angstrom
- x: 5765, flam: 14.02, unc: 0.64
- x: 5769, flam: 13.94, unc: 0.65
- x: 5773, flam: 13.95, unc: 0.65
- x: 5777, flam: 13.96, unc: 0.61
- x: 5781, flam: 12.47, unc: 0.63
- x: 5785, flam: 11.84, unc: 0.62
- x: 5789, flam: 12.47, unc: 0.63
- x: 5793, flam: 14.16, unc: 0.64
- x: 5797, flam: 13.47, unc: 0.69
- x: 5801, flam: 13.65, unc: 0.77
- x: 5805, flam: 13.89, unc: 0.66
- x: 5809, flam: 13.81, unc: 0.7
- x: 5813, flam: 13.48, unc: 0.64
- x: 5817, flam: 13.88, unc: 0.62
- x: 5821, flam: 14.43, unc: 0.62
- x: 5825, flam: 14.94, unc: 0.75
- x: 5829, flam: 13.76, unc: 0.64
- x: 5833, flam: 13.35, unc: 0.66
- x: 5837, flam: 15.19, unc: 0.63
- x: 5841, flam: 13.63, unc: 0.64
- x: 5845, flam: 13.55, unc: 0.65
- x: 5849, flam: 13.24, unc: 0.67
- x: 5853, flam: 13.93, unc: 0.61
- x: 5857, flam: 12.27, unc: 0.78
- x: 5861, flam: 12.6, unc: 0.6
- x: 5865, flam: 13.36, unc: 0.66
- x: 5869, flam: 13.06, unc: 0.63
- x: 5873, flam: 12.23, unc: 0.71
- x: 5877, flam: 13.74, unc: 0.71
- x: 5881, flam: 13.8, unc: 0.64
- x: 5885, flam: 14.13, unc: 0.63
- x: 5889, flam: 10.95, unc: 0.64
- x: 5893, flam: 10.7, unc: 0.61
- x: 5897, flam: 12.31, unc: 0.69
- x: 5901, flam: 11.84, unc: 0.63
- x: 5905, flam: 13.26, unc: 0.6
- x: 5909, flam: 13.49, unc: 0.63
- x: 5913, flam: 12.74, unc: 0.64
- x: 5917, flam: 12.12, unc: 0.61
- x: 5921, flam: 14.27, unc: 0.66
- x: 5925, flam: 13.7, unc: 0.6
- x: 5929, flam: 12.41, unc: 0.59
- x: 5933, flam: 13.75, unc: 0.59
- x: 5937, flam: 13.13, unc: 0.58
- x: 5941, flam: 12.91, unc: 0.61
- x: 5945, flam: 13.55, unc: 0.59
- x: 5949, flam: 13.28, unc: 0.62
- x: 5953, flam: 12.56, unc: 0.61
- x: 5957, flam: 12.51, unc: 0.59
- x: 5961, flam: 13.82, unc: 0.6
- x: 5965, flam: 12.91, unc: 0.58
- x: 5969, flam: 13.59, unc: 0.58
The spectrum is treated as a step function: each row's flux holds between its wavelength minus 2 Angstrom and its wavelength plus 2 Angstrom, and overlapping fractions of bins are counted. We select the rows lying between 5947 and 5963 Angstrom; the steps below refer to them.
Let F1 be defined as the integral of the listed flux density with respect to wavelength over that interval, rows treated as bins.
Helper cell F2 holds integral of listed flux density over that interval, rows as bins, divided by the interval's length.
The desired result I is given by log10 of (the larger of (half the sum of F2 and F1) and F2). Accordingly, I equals 2.045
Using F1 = 209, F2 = 13.0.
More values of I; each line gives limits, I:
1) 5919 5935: 2.061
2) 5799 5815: 2.066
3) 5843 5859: 2.052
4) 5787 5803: 2.058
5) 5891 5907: 2.010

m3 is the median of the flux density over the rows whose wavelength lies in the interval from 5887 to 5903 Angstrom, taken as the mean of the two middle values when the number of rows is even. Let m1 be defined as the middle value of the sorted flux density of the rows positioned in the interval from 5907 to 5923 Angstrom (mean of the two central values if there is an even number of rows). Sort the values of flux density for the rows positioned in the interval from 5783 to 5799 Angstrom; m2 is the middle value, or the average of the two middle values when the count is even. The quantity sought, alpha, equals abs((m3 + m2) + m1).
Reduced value 37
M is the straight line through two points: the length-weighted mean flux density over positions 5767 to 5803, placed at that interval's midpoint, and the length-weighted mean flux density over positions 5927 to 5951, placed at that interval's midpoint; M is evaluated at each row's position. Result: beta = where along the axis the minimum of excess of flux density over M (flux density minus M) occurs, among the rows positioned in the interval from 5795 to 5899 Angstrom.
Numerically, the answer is 5893 Angstrom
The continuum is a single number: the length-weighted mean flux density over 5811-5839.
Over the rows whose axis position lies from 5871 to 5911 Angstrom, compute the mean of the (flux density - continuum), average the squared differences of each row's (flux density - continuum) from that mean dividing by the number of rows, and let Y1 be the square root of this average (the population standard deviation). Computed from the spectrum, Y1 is 1.16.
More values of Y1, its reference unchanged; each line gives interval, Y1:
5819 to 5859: 0.81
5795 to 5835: 0.46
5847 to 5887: 0.65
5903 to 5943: 0.62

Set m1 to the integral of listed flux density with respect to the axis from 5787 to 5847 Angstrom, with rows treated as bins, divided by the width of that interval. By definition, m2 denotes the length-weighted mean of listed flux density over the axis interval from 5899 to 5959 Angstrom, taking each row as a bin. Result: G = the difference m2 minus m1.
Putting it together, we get -0.8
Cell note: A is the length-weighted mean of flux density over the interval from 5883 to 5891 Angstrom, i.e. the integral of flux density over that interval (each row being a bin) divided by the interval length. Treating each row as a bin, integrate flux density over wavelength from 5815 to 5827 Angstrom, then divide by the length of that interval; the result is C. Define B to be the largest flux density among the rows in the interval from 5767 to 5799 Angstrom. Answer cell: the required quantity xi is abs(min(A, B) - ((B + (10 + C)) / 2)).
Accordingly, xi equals 6.7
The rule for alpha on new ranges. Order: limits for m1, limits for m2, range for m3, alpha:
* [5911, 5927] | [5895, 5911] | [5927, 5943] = 39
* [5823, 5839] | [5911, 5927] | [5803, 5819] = 41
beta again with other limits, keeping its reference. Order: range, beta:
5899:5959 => 5901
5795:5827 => 5797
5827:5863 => 5857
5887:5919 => 5893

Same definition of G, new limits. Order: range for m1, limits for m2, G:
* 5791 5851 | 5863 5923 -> -1.1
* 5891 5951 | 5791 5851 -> 1.0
